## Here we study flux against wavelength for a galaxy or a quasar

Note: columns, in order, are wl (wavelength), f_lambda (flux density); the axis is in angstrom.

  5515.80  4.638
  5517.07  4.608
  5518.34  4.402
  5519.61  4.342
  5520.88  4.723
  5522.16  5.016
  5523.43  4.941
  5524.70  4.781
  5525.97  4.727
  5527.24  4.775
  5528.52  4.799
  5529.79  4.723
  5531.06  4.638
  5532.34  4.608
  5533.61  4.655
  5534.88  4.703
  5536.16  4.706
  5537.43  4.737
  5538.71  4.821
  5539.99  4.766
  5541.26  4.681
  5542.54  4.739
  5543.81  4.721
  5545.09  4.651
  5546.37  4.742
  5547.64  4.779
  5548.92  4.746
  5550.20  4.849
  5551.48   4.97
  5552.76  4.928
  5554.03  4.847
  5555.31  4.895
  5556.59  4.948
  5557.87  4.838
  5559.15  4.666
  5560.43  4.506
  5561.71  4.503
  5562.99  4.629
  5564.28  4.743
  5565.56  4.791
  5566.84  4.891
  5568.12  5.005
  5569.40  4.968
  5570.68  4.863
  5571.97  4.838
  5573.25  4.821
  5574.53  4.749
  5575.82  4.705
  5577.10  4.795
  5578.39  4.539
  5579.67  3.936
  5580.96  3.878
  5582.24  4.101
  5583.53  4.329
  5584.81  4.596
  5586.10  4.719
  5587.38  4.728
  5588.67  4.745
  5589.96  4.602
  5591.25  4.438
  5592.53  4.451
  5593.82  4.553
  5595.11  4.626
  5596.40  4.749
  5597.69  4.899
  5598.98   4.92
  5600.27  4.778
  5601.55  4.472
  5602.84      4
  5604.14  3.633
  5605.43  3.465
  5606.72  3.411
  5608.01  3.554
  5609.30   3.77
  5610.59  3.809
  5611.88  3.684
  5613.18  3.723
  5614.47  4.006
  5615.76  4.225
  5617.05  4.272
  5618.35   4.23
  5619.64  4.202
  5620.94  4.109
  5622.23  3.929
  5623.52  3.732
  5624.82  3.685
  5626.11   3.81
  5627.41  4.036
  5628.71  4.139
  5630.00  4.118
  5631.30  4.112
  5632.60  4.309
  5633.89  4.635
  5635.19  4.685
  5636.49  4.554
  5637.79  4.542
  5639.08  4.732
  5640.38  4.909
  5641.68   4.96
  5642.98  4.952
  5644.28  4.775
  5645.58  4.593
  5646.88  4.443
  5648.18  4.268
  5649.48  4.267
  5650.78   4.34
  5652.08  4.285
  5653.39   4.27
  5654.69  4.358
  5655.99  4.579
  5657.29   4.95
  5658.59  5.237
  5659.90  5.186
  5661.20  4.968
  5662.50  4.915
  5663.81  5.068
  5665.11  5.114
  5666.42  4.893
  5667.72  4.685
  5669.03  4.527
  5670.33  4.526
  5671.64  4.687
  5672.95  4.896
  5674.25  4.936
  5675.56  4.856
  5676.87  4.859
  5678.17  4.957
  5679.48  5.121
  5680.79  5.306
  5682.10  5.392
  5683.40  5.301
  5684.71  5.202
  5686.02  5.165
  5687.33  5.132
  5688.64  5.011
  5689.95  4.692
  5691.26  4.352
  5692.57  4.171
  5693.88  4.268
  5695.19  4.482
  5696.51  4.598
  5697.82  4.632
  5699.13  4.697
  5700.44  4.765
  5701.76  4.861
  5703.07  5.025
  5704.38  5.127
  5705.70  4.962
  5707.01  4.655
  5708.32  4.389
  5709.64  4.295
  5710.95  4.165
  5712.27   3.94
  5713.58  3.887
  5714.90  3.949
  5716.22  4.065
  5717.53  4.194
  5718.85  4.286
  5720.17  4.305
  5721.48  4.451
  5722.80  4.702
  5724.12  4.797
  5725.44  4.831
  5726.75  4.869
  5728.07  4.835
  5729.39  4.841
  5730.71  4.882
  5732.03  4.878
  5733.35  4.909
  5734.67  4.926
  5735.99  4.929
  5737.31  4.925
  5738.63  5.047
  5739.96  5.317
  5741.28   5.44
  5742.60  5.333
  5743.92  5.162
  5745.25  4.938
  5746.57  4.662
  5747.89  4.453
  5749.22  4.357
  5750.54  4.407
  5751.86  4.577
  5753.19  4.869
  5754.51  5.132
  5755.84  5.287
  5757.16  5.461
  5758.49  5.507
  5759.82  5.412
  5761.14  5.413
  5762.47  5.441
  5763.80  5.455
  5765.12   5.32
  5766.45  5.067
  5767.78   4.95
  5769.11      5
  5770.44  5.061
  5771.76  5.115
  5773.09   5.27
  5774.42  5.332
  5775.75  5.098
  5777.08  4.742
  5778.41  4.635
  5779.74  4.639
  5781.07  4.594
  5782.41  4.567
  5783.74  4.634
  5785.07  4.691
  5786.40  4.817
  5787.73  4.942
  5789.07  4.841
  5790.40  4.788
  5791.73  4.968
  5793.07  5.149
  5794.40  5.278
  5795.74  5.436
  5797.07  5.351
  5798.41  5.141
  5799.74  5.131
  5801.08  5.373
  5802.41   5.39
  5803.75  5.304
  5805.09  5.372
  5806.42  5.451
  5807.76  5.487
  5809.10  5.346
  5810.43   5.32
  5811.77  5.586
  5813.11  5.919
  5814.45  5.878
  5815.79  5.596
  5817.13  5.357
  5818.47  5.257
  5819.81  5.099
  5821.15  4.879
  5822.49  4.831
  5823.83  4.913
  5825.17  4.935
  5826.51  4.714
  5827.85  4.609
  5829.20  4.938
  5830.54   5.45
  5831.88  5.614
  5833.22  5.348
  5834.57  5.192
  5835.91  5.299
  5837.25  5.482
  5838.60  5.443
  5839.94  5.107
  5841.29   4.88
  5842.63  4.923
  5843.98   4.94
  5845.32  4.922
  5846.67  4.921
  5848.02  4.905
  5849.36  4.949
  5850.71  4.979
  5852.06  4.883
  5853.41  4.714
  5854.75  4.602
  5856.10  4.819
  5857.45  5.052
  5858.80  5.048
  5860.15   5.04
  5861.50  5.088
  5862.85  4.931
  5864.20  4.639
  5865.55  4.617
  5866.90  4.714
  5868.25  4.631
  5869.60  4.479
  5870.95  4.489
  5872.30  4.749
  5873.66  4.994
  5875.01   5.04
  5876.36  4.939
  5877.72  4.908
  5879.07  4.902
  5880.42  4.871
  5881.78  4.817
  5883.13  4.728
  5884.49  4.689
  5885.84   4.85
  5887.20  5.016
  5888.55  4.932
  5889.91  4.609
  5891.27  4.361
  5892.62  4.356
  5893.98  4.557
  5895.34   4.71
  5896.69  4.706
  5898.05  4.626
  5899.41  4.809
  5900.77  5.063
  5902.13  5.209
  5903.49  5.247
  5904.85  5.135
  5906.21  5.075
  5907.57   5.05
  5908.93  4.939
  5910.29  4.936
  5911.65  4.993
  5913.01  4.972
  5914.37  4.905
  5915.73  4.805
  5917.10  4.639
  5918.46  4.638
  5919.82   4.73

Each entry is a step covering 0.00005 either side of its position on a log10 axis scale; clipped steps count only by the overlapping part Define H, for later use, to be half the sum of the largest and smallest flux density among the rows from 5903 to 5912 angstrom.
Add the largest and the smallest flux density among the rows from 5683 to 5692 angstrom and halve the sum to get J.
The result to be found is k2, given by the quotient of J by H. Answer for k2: 0.95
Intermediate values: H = 5.1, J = 4.8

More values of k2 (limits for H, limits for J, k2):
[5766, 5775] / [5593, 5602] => 0.91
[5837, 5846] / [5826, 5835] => 0.99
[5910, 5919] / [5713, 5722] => 0.87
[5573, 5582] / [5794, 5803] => 1.21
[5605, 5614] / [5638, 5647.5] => 1.30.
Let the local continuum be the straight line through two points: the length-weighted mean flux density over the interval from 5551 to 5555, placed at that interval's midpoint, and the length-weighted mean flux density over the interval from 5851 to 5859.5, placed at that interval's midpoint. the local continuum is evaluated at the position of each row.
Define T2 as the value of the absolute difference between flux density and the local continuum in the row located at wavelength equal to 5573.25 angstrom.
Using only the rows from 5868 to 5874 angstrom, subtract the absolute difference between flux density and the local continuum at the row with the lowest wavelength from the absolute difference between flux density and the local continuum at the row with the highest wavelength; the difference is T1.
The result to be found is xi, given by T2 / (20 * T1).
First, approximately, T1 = -0.1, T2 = 0.09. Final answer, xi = -0.06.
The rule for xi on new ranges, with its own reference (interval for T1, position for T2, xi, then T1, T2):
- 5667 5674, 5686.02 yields -0.07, -0.2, 0.27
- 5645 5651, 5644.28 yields 0.02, 0.3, 0.13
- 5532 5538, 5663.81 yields -0.07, -0.1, 0.17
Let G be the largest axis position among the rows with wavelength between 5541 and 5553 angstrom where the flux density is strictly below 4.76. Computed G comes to 5548.92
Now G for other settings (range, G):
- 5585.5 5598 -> 5596.40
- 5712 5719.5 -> 5718.85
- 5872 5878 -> 5872.30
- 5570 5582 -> 5580.96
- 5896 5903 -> 5898.05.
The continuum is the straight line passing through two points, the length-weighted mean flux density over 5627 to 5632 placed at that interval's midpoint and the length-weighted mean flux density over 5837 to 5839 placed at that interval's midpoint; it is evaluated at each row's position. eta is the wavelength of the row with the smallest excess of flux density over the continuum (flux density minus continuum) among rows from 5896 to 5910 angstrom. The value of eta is 5898.05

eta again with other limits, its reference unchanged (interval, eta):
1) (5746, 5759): 5749.22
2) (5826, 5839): 5827.85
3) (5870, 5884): 5870.95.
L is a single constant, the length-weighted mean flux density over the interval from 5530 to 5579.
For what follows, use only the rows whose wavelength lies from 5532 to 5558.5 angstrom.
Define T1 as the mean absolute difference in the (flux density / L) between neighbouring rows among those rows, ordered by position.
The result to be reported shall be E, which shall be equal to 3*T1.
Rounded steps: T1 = 0.013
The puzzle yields 0.038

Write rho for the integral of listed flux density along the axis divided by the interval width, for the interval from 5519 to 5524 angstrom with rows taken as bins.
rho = 4.7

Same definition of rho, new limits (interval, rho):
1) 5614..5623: 4.1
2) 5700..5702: 4.8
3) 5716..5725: 4.4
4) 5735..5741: 5.1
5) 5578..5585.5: 4.2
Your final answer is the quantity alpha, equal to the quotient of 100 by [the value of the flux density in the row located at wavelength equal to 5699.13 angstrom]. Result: 21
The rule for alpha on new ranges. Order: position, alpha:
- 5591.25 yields 23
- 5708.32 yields 23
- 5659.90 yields 19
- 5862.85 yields 20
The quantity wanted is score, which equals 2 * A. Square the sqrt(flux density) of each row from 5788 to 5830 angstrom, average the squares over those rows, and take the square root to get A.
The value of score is 4.57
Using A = 2.28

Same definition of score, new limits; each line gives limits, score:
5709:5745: 4.32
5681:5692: 4.49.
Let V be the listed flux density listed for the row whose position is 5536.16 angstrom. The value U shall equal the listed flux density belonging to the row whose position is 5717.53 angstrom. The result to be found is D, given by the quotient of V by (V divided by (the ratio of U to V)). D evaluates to 0.89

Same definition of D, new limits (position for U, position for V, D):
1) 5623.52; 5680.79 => 0.70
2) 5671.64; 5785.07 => 1.00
